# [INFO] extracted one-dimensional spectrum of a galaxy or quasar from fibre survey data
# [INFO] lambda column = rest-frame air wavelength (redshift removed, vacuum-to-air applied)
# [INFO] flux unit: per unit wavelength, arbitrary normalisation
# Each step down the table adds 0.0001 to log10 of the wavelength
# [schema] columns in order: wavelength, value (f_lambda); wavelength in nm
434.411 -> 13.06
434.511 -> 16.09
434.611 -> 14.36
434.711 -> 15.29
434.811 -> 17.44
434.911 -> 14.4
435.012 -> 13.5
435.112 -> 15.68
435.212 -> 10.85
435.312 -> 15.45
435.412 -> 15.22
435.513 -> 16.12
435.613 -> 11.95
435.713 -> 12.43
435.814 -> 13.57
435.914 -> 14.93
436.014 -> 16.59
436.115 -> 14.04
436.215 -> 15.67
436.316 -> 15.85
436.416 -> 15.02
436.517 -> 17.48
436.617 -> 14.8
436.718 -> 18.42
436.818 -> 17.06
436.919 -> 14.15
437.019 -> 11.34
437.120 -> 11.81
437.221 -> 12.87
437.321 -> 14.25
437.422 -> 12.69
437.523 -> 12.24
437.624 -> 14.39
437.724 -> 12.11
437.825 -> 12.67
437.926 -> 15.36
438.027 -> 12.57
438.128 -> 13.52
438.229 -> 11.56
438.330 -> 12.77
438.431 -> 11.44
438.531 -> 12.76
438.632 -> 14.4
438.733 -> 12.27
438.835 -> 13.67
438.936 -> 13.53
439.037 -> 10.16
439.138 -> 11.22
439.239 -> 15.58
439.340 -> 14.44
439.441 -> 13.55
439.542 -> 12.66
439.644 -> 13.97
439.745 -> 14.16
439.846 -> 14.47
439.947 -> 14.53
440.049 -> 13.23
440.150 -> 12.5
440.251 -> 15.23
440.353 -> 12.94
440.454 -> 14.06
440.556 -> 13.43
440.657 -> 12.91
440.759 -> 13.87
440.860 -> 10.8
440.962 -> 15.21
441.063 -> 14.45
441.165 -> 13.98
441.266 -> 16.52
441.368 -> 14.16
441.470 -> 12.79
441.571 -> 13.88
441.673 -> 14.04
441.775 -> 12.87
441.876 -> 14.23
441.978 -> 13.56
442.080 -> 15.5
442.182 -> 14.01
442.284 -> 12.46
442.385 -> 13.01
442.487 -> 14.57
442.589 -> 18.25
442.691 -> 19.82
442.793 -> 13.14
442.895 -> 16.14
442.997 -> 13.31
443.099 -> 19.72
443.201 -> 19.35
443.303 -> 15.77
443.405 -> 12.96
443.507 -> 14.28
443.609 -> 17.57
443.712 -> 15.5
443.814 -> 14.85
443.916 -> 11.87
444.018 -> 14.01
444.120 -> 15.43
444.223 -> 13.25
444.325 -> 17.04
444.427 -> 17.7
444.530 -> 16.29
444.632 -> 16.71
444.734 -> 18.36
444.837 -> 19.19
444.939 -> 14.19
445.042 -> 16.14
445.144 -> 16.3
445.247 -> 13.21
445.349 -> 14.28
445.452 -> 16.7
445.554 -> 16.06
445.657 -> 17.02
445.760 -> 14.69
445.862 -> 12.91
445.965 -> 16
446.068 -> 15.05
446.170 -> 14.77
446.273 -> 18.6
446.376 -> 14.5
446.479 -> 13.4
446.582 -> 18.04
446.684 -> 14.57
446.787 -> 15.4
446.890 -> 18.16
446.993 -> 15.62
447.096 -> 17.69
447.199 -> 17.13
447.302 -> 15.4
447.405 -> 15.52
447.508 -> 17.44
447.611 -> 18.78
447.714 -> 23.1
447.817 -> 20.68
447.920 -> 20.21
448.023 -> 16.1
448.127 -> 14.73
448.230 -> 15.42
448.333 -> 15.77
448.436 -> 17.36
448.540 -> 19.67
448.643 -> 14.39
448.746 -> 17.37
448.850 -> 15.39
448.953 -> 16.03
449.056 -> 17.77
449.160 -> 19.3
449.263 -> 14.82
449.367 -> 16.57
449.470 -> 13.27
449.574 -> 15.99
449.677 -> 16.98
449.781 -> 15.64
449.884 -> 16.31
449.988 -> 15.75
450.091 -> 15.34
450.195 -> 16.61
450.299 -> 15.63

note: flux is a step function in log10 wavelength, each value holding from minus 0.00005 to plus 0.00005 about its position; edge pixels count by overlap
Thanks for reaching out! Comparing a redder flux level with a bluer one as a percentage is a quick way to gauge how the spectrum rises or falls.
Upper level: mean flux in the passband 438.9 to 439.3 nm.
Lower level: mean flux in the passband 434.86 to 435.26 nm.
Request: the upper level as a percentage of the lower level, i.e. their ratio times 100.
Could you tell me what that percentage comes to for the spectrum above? 93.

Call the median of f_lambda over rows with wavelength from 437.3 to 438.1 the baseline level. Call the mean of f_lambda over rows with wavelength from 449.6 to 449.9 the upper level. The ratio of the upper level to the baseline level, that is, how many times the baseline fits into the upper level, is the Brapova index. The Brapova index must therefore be 1.29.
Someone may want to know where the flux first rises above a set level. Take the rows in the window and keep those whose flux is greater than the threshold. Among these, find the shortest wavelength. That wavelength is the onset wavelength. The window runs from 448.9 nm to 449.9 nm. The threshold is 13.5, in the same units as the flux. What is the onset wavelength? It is 448.953 nm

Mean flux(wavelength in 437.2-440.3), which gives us 13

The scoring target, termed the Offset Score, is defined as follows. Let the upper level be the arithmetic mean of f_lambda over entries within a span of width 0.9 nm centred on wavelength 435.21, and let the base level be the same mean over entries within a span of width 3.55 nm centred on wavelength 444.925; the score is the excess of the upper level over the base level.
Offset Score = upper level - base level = -1.1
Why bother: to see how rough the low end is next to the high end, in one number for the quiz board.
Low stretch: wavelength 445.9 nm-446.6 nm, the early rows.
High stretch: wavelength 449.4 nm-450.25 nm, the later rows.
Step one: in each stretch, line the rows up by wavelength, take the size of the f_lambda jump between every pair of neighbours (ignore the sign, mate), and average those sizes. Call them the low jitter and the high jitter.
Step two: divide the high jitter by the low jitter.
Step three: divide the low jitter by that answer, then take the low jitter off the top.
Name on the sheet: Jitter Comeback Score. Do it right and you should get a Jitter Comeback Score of 2.9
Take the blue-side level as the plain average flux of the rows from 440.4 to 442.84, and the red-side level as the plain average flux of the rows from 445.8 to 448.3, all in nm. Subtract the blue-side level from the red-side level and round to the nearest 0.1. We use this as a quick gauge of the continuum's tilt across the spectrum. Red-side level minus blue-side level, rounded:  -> 2.4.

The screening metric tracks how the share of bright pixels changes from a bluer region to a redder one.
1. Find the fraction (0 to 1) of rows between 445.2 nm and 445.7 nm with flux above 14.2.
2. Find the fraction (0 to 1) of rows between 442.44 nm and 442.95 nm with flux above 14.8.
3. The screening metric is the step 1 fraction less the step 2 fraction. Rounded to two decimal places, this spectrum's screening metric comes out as 0.20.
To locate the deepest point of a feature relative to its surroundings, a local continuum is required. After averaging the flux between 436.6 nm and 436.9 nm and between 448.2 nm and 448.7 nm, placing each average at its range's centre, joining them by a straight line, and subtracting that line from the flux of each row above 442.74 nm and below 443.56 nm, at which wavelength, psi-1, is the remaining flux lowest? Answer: 443.405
